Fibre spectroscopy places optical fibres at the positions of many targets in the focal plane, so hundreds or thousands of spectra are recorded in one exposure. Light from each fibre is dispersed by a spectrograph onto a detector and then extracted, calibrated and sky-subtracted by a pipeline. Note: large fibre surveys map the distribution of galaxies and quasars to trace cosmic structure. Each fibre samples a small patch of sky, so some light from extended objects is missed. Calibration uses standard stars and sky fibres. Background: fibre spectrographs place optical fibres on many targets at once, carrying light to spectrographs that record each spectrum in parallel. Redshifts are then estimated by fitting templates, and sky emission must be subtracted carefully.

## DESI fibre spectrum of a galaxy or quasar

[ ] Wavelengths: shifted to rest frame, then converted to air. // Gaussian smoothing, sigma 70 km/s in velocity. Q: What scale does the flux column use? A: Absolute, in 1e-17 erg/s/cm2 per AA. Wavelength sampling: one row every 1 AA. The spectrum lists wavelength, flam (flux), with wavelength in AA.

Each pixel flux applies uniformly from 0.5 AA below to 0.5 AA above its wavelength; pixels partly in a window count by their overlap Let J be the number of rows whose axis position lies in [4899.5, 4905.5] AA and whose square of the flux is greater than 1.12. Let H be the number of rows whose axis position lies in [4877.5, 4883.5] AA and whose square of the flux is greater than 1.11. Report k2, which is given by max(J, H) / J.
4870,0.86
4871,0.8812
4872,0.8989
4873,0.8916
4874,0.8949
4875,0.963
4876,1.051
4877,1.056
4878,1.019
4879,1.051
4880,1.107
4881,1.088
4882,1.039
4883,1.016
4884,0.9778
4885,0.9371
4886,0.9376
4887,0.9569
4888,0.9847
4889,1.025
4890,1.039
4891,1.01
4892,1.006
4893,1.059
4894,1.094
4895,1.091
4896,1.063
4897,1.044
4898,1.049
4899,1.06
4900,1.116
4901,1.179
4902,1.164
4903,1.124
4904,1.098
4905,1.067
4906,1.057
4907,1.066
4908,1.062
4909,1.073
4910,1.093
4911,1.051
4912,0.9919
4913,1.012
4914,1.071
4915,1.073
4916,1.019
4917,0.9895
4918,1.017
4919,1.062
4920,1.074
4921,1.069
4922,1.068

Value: 1.0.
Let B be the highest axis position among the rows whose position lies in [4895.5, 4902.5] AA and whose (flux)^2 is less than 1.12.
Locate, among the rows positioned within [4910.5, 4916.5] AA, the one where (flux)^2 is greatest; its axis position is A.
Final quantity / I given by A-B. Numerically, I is 17 AA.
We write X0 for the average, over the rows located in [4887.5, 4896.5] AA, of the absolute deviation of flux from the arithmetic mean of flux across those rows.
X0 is 0.032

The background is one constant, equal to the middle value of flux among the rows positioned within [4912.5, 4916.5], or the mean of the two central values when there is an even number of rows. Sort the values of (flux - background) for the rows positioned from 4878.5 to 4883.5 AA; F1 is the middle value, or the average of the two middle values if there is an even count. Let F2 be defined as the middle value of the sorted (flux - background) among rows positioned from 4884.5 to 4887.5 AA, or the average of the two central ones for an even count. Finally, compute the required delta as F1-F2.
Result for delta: 0.11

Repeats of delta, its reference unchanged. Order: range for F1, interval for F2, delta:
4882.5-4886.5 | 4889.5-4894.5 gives -0.08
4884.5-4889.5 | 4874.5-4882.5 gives -0.09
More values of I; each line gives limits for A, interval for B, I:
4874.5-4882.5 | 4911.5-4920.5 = -38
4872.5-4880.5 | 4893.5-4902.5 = -18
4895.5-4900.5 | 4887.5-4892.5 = 8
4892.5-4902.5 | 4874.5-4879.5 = 22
